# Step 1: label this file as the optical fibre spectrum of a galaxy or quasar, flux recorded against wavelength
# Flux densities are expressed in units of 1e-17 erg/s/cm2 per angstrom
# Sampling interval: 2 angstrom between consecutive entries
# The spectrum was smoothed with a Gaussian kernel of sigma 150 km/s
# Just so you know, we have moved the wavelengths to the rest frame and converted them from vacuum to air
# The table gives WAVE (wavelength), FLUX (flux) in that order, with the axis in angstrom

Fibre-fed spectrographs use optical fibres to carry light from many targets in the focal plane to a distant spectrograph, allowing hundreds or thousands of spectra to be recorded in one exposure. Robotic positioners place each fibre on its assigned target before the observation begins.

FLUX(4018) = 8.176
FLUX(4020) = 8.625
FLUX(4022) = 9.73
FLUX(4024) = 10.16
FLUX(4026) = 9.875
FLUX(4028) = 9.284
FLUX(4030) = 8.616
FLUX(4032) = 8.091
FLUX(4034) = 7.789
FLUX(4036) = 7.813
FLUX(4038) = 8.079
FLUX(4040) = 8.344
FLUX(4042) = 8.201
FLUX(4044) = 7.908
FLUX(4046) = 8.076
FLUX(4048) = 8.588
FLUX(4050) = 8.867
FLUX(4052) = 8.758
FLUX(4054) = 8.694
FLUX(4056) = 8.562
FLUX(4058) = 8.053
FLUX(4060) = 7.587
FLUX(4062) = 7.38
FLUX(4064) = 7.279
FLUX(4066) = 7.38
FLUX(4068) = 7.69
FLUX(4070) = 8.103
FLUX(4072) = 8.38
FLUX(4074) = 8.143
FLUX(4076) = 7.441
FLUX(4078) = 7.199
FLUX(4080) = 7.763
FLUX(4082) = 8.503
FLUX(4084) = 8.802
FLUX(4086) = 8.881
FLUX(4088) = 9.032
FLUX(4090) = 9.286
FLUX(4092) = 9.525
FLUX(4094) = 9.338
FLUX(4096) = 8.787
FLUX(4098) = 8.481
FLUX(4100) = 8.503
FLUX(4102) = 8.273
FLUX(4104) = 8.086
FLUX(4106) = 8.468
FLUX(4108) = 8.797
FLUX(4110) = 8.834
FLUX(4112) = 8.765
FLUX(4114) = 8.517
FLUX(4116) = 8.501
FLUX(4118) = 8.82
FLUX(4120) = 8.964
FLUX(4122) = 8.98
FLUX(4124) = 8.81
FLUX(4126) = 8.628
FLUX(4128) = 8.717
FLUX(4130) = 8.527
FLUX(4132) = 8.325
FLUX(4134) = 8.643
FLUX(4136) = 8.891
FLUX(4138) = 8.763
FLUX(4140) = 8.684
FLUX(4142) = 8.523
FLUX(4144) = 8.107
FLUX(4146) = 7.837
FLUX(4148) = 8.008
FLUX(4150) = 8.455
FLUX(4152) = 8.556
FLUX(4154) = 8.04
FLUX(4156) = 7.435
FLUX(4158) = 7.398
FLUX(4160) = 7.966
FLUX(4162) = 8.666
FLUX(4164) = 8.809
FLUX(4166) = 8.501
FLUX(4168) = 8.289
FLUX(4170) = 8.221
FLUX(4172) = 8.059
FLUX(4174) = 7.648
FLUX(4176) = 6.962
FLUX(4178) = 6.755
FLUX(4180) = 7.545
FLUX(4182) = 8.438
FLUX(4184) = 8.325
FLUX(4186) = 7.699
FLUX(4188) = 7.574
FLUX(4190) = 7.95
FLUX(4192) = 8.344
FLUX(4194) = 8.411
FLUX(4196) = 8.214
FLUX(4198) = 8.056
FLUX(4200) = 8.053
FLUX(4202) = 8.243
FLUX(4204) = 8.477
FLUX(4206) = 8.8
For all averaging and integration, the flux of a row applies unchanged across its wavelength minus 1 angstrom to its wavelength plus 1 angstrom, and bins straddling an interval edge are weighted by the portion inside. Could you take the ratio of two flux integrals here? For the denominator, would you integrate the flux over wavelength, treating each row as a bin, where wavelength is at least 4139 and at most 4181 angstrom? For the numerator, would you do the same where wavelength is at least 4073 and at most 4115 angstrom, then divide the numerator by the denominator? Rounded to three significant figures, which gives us 1.07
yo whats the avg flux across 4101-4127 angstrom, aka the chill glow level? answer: 8.65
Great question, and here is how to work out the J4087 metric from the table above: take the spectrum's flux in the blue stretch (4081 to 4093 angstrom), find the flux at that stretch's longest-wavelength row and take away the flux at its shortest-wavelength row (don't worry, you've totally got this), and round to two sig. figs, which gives 1.0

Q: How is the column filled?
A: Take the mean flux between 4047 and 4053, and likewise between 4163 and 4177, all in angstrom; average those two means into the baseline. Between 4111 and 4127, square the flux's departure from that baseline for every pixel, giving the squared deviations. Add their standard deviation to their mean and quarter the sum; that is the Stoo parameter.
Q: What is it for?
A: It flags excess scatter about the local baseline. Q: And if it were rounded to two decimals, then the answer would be 0.07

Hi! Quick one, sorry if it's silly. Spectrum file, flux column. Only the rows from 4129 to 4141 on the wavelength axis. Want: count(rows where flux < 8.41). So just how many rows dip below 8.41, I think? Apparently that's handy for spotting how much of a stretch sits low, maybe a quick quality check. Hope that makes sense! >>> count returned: 1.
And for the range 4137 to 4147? 2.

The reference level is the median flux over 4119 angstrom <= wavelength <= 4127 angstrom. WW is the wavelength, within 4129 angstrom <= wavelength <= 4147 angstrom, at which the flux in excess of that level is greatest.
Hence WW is 4136 angstrom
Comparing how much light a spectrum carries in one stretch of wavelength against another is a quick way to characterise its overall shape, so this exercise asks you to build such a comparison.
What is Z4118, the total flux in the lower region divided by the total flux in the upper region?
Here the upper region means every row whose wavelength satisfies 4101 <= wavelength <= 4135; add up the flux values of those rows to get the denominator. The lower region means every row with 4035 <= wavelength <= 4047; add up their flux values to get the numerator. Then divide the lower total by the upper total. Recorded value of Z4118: 0.33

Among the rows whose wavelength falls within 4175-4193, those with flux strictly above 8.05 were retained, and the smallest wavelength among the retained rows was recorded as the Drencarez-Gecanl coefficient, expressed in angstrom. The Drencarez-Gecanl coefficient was 4182 angstrom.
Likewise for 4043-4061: 4046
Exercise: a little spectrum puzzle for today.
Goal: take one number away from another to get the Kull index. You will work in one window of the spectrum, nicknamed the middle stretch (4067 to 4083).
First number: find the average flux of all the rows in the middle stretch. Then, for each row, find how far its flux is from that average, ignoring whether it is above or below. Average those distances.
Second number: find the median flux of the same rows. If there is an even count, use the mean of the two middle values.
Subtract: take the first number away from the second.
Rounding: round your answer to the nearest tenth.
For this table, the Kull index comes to 7.6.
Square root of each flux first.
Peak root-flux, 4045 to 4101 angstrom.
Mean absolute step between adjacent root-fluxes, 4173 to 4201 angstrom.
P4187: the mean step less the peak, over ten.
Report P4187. -0.302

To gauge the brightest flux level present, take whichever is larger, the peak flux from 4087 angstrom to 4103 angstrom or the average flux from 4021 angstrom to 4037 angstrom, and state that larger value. 9.5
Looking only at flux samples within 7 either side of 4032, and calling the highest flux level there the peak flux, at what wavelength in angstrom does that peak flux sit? 4026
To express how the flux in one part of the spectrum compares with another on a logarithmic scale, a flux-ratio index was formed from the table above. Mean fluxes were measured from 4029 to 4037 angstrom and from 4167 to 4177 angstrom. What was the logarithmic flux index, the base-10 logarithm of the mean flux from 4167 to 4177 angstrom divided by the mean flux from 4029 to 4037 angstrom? -0.01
